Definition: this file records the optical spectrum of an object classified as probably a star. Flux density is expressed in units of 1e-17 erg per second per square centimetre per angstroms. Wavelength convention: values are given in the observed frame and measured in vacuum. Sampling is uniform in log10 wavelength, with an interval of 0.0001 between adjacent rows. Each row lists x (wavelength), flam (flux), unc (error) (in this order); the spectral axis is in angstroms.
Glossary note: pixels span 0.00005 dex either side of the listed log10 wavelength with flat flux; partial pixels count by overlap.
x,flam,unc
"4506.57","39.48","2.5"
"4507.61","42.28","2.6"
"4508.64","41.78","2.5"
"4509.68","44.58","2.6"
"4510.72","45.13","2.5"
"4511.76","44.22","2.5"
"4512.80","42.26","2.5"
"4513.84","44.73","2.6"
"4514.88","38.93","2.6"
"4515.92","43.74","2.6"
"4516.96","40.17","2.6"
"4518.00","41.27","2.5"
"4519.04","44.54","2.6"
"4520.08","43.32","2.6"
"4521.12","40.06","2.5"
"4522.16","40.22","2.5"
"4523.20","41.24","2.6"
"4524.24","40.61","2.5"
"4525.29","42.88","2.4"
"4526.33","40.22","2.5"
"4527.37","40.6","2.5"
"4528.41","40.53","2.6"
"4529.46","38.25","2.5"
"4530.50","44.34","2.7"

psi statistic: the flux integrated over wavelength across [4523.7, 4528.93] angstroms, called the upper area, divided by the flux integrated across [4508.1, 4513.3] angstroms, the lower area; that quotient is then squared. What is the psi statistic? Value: 0.89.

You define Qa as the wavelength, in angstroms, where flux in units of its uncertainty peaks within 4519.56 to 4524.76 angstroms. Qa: 4520.08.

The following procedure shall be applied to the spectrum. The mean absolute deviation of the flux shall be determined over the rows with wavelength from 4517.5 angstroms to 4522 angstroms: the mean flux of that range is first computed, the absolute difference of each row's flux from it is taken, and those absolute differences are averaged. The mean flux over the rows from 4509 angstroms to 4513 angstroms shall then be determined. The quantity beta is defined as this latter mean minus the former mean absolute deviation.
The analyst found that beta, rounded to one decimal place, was 42.4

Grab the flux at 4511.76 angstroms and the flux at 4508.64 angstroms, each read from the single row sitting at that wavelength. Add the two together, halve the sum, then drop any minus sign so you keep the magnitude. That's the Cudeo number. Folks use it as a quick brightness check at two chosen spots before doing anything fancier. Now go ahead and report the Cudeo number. 43.0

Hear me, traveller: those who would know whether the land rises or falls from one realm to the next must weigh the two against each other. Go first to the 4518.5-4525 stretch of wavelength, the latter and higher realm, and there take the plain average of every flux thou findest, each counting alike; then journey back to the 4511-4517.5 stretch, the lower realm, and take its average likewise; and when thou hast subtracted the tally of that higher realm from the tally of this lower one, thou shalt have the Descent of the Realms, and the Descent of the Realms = 0.7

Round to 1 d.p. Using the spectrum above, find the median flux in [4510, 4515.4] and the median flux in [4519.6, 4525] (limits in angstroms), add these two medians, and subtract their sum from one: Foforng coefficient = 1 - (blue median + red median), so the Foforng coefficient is -83.8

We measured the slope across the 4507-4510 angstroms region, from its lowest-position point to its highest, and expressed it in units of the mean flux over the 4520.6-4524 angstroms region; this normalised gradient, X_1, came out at 0.027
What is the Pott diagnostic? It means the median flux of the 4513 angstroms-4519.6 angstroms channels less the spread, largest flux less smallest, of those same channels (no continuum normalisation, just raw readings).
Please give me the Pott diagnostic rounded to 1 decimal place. 36.7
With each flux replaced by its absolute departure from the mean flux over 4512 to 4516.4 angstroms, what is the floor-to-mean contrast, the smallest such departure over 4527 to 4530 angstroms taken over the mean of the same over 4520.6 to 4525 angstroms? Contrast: 1.0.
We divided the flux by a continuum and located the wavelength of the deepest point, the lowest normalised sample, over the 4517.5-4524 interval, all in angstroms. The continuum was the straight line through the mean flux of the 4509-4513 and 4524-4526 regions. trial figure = 4521.12 angstroms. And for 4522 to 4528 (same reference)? 4522.16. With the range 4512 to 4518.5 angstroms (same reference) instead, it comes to 4514.88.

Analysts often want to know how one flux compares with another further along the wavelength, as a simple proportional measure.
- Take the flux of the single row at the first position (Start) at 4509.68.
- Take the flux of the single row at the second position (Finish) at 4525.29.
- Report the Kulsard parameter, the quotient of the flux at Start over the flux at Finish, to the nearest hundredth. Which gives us 1.04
